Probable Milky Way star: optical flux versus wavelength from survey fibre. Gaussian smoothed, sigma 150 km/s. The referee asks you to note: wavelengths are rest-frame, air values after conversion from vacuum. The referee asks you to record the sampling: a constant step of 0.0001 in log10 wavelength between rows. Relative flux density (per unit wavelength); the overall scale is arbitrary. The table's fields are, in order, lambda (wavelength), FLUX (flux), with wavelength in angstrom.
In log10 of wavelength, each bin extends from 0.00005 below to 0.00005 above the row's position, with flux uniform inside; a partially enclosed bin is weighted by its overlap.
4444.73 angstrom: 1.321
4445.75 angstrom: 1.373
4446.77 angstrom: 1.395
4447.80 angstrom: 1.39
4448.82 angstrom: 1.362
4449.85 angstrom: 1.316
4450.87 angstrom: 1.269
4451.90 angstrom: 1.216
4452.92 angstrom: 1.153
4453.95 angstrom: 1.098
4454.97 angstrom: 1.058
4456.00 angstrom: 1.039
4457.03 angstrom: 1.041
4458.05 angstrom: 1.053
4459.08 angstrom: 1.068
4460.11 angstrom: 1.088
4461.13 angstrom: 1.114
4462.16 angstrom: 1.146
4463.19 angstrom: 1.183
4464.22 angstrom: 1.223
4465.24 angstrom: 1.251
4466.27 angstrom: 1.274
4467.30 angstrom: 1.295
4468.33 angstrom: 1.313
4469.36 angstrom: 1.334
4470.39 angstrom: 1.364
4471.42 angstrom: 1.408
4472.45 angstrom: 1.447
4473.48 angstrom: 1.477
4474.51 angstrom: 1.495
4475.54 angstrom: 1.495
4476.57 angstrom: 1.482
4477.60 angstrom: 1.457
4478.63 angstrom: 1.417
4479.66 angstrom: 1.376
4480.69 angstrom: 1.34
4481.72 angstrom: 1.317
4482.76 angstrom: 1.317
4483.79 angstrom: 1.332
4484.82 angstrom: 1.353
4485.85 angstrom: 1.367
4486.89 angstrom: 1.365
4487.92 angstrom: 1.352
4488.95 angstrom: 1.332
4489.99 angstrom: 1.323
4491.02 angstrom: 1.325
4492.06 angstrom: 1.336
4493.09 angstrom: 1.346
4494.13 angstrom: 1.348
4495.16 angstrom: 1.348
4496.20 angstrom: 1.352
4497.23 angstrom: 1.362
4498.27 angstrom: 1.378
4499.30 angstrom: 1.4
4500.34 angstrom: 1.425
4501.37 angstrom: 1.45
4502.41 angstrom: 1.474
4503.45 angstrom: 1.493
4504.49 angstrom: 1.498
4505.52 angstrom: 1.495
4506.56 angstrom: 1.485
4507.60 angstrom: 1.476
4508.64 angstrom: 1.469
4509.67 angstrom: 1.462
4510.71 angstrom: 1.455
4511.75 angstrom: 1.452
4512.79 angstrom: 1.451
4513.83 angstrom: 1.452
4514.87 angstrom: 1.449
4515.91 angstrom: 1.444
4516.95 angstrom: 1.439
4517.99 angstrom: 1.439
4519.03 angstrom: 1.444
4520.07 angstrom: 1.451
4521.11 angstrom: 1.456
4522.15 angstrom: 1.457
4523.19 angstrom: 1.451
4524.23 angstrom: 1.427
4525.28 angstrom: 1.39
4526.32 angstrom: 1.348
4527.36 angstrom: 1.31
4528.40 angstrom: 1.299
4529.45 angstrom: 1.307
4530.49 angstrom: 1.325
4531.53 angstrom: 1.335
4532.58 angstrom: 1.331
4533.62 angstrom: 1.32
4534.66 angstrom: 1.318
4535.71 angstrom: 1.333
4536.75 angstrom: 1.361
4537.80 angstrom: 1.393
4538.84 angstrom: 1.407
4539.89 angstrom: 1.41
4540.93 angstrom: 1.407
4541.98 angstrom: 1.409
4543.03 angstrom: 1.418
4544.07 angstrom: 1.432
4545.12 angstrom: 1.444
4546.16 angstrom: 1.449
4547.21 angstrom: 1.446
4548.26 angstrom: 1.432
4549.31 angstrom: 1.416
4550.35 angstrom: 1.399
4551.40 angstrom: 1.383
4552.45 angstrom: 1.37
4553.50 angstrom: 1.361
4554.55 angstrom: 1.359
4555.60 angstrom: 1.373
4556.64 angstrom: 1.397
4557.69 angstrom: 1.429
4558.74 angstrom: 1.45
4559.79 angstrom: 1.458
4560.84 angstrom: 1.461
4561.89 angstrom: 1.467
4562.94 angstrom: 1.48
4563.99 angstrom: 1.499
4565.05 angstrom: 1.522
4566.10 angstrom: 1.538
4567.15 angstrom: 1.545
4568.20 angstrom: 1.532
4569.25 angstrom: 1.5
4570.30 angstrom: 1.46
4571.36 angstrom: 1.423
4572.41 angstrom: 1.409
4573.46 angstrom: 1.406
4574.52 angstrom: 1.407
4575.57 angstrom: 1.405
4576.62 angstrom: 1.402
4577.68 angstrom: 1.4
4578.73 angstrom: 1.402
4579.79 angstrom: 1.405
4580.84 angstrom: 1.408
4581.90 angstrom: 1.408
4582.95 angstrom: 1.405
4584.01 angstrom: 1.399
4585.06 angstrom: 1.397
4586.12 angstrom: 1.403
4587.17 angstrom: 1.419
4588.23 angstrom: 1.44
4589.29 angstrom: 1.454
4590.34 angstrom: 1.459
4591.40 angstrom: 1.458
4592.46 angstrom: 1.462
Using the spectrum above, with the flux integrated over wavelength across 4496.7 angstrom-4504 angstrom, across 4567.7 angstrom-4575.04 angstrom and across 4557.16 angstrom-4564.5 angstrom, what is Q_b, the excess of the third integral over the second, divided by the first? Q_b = 0.01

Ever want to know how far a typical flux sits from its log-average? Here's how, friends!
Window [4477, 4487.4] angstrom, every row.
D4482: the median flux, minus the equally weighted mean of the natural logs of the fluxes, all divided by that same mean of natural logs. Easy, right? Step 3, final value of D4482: 3.4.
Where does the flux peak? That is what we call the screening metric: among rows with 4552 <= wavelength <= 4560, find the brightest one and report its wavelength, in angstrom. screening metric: 4559.79 angstrom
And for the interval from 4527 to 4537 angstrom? 4536.75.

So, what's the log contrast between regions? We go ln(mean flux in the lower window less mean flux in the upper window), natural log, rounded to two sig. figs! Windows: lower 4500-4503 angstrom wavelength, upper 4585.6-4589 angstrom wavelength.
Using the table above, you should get -3.5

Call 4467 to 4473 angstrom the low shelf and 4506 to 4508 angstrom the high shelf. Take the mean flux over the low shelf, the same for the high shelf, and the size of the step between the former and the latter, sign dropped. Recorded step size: 0.12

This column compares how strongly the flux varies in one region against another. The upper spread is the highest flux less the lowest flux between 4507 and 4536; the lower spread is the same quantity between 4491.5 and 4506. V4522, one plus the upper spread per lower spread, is 2.09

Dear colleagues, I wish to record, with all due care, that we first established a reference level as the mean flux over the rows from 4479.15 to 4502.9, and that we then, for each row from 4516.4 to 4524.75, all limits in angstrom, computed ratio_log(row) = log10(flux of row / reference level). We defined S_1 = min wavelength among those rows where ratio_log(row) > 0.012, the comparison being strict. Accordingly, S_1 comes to 4516.95 angstrom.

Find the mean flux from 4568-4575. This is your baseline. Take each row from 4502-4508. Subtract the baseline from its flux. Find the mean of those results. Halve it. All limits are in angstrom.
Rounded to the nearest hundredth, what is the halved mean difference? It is 0.02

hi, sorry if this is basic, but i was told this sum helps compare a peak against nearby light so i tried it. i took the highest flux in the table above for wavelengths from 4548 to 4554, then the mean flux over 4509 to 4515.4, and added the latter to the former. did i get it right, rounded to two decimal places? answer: 2.89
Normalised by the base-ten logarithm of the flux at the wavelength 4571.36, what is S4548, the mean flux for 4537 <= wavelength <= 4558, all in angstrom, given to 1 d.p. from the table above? 9.2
